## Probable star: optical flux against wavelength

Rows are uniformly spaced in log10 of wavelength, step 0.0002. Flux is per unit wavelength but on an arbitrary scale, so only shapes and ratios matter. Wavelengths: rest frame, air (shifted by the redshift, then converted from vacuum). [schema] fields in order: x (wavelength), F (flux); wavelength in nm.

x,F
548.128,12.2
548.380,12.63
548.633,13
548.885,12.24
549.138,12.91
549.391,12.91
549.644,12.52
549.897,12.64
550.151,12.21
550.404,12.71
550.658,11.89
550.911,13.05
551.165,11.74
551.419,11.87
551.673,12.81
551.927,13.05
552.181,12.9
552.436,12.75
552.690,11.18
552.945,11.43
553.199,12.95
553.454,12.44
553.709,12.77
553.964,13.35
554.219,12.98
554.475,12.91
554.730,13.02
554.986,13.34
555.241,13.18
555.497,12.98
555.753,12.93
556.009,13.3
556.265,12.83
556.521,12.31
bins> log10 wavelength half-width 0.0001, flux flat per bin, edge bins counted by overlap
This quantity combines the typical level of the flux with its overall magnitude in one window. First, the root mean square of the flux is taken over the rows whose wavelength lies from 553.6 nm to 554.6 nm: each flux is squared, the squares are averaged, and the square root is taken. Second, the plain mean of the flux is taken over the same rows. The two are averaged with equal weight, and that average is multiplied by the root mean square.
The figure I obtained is 169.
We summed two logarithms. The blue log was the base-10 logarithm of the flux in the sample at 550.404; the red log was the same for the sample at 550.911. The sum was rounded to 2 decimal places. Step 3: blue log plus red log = 2.22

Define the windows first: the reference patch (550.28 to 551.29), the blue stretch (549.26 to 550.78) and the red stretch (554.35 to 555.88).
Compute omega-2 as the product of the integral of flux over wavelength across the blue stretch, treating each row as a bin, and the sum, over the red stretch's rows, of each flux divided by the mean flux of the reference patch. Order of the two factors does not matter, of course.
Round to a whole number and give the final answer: 120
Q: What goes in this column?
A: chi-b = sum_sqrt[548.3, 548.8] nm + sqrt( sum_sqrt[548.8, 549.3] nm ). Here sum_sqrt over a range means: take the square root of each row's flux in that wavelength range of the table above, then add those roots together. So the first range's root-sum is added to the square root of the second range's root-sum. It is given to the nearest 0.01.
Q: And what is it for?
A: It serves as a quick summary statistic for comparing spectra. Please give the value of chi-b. 9.82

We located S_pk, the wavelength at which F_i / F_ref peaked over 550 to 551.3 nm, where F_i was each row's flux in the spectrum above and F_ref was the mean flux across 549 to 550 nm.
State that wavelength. 550.911 nm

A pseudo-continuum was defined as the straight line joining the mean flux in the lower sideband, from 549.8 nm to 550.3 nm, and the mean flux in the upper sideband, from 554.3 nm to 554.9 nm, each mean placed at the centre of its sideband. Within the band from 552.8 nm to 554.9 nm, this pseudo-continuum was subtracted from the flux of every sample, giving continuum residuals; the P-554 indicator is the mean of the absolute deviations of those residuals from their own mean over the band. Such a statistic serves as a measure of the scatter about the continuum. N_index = 0.36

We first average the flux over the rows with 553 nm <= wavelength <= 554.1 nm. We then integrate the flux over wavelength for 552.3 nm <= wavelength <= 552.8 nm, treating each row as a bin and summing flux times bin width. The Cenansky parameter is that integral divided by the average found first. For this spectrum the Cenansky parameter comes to 0.47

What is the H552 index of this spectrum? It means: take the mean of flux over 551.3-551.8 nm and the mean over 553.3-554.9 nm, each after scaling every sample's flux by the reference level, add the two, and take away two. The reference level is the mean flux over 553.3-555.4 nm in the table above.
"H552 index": -0.06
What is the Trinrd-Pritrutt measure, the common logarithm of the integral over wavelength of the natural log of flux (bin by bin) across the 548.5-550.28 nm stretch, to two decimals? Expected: 0.65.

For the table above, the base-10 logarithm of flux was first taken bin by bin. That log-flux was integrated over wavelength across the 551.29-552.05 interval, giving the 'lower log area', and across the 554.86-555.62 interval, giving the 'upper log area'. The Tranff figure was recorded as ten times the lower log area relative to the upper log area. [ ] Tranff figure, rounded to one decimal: 9.8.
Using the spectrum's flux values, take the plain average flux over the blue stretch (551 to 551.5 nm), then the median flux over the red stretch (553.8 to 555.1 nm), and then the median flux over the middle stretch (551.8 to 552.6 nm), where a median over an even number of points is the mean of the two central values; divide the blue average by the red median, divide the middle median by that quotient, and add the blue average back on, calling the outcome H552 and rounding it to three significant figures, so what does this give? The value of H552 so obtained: 26.0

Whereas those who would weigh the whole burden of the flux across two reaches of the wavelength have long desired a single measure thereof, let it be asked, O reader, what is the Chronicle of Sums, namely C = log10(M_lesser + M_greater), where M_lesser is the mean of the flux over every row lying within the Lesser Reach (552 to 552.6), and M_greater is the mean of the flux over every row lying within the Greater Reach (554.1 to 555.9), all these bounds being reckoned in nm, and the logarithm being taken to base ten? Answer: 1.41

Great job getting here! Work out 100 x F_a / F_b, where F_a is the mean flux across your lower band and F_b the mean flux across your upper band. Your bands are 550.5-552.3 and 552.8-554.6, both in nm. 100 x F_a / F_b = 98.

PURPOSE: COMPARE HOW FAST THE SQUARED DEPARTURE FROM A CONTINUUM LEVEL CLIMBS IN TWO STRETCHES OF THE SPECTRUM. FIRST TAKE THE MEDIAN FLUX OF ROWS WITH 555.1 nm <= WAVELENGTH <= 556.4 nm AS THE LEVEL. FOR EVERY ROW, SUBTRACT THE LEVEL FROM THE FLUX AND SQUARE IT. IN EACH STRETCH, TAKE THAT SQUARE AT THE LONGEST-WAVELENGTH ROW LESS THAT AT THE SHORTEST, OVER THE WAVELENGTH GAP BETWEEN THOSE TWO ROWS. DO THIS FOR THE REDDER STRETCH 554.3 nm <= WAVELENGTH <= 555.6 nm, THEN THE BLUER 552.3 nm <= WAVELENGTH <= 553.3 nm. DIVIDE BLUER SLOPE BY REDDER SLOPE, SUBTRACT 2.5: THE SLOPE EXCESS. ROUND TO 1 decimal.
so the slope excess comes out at 11.7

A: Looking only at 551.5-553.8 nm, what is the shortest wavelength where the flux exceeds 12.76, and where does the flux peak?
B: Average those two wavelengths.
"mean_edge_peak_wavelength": 551.80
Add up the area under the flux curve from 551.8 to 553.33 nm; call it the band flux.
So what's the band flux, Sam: 18.9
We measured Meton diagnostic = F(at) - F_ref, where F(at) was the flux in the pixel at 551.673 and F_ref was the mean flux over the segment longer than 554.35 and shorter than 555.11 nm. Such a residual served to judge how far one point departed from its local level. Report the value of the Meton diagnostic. -0.28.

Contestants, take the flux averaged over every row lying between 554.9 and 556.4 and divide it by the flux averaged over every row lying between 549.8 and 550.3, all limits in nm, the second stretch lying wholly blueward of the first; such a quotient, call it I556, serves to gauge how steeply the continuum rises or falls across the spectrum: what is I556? 1.05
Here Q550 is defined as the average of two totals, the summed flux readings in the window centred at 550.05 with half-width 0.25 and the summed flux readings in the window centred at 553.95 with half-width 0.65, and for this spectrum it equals 45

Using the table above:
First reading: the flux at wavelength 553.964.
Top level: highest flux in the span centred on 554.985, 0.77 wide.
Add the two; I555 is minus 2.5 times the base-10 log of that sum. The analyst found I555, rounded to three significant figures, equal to -3.57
